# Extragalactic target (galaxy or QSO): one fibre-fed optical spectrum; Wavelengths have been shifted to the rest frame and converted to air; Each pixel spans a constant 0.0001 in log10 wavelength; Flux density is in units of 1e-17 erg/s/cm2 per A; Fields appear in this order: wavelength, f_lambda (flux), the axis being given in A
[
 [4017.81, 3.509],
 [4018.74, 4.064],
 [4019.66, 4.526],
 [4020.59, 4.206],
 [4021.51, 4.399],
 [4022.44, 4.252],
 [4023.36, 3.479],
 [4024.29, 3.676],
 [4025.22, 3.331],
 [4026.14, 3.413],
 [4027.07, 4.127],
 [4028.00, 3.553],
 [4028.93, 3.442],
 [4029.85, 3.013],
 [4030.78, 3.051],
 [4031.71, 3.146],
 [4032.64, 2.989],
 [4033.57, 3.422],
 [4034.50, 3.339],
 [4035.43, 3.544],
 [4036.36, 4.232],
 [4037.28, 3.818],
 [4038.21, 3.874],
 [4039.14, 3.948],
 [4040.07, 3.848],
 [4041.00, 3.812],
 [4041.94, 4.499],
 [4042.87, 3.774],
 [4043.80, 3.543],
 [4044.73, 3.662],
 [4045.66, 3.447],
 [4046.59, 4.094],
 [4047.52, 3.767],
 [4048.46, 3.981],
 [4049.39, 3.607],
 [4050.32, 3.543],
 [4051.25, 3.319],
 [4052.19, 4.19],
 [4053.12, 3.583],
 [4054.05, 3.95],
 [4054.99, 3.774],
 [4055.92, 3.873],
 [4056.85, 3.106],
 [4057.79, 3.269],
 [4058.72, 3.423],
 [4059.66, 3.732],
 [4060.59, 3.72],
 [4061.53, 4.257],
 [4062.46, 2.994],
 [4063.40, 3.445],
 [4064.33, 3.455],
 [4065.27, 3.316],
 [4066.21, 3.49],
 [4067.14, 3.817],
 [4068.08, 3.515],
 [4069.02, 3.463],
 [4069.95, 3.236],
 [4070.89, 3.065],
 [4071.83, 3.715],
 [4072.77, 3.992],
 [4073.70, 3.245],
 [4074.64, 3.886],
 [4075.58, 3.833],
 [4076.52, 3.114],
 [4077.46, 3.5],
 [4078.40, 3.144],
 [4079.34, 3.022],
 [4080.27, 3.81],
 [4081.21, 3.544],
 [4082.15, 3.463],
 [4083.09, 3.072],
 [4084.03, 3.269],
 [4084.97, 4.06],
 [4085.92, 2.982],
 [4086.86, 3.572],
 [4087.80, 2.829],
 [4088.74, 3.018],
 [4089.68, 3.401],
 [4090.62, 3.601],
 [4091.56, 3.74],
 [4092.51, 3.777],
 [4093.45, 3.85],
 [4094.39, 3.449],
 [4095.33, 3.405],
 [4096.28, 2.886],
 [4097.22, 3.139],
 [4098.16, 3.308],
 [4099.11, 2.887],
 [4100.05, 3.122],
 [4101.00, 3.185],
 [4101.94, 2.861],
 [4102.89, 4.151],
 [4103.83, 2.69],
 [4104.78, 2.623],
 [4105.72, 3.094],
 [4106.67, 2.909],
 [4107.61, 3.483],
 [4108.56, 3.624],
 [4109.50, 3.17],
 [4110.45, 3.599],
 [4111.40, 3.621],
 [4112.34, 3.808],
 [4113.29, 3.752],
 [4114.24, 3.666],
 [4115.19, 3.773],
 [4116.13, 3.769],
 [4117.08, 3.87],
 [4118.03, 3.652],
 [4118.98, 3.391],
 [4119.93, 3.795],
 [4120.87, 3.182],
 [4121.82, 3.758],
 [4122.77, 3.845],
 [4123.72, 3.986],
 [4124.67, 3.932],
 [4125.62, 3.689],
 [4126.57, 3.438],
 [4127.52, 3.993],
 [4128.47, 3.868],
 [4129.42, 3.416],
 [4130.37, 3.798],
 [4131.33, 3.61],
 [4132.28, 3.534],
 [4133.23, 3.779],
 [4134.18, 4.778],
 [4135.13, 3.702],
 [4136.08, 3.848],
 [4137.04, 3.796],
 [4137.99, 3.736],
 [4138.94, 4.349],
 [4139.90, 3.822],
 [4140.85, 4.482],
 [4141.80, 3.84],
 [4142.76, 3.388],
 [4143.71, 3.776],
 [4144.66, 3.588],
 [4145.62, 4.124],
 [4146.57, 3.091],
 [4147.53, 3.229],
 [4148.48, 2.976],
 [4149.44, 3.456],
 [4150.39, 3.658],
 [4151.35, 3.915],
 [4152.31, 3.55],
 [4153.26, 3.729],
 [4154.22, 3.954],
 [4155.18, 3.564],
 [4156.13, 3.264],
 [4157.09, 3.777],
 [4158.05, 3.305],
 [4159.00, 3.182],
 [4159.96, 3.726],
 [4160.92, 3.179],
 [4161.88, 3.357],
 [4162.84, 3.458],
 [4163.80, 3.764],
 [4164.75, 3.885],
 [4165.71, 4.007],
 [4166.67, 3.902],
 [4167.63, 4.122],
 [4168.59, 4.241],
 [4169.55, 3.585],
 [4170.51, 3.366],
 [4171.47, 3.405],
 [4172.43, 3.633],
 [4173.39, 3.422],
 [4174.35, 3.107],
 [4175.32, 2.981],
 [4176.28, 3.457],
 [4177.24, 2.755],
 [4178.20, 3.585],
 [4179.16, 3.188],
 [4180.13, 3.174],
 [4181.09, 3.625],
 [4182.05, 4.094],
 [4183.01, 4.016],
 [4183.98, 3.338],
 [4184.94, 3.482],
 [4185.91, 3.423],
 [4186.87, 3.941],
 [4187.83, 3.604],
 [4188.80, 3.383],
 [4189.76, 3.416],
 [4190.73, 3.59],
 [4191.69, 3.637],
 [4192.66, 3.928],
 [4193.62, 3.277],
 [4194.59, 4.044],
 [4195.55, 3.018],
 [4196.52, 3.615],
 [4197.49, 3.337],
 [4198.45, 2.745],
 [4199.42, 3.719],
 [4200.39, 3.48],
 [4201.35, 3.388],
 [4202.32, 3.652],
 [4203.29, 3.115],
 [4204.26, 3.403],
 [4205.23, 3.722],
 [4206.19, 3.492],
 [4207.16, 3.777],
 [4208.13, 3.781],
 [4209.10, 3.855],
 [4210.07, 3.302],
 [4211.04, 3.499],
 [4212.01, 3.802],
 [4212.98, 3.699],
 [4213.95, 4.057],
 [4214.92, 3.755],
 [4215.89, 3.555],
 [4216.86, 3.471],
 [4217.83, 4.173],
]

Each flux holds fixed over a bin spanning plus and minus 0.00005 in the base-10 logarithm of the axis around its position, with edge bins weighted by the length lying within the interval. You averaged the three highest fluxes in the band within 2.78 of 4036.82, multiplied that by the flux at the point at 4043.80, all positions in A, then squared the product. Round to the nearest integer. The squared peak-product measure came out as 203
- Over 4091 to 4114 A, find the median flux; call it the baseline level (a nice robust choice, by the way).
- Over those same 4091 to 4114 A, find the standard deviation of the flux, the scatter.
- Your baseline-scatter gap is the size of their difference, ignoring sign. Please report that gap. 2.95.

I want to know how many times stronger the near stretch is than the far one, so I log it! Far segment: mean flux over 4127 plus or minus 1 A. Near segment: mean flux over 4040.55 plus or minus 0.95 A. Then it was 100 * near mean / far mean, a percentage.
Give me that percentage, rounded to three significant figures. 103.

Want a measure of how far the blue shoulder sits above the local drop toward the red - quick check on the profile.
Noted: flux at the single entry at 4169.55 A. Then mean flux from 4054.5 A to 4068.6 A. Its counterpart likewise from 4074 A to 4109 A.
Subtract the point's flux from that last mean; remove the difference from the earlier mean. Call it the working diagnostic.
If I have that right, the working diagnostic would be 3.80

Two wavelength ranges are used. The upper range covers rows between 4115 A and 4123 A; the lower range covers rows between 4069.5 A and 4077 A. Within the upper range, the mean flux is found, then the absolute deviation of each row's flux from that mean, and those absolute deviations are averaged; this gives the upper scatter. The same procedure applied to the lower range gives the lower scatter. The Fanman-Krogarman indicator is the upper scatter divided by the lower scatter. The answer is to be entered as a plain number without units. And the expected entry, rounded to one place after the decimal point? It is 0.5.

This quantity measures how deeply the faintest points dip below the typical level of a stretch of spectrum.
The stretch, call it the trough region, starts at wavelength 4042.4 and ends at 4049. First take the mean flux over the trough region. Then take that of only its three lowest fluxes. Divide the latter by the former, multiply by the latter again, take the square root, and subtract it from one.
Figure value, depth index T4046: -0.83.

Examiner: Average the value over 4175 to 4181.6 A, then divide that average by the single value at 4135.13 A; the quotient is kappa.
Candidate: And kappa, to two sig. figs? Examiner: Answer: 0.88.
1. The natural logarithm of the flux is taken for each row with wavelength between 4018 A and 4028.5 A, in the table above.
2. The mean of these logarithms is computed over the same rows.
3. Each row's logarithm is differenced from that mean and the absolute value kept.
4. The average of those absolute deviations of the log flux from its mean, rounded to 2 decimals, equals 0.10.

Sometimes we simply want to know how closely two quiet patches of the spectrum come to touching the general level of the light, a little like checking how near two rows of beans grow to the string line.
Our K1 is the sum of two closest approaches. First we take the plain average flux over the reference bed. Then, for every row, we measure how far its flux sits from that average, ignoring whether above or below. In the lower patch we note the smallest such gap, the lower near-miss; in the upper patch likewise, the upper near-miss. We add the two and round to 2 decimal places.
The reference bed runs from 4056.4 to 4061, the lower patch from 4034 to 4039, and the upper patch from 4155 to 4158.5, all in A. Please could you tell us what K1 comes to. 0.21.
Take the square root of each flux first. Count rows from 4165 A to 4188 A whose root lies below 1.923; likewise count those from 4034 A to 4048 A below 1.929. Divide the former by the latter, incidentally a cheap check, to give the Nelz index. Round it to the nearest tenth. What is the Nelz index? 3.4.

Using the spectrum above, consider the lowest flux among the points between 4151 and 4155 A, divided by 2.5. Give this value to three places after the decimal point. 1.420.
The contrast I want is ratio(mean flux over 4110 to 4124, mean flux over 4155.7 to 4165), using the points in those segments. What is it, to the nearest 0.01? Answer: 1.06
